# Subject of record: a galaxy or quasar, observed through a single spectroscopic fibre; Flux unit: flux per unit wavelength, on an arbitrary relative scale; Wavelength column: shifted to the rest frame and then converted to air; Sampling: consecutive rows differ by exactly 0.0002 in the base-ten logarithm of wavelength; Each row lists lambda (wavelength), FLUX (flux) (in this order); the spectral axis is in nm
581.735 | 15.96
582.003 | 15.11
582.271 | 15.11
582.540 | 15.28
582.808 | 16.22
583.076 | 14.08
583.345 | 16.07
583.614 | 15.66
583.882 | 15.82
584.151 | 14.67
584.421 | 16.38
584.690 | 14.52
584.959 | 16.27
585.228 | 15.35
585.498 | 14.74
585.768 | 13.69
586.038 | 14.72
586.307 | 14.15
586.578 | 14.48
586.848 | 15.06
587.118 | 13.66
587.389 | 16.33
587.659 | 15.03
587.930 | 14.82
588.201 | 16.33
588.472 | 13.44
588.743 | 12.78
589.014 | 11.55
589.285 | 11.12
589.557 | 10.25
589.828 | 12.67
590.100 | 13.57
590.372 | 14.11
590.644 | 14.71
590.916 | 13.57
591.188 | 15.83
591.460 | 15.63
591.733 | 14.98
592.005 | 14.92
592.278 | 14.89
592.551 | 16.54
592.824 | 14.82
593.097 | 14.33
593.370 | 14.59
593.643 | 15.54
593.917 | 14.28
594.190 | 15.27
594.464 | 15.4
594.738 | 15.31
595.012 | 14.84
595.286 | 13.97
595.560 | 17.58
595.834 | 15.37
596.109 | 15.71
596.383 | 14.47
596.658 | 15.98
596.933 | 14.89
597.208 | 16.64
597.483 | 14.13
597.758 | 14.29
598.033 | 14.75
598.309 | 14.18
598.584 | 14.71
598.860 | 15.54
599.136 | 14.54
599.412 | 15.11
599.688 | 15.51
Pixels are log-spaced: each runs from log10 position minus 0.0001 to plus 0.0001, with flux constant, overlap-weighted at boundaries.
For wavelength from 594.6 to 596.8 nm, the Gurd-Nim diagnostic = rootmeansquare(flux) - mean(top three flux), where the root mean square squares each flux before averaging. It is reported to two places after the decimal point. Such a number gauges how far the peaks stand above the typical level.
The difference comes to -0.99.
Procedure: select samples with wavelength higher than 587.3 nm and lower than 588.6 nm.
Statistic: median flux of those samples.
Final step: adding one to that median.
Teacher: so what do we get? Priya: 16.0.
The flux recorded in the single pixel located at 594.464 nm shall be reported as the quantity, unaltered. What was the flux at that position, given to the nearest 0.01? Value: 15.40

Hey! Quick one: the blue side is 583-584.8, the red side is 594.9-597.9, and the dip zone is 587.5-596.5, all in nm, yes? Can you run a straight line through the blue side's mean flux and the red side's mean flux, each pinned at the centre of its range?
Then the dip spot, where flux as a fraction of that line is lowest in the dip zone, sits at 589.557 nm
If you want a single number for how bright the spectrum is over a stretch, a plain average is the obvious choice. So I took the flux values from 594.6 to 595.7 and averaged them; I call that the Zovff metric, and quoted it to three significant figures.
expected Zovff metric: 15.4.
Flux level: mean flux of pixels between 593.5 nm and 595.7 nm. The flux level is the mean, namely 15.3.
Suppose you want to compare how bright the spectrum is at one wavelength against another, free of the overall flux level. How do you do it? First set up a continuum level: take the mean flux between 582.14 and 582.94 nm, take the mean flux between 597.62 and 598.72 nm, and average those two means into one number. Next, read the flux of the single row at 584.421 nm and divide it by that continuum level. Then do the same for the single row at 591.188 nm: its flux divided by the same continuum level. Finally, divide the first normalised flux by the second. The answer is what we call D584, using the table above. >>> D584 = 1.03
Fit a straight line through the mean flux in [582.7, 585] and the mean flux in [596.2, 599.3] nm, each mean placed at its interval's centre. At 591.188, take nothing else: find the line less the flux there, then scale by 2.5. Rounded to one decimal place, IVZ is -1.6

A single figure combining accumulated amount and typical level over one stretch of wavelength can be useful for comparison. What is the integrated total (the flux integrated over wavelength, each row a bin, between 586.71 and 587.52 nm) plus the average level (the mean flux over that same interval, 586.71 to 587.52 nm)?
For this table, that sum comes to 27.2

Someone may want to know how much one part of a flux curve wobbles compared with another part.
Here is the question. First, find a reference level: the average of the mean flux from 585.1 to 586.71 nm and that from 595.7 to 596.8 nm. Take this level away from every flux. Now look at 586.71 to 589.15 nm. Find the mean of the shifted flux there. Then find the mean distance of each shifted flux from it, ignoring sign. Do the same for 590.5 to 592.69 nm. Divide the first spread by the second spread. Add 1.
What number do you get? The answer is 3.0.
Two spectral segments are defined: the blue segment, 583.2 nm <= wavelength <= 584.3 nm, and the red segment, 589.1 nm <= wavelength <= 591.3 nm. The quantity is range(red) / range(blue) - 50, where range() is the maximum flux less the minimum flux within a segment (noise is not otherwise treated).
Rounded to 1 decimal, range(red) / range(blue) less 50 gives -46.0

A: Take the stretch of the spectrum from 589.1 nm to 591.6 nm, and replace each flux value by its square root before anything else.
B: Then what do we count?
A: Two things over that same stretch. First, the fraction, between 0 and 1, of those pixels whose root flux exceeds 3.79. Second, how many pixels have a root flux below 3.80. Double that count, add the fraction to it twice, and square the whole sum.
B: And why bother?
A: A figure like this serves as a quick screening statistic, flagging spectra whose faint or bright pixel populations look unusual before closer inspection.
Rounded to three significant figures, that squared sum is 160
